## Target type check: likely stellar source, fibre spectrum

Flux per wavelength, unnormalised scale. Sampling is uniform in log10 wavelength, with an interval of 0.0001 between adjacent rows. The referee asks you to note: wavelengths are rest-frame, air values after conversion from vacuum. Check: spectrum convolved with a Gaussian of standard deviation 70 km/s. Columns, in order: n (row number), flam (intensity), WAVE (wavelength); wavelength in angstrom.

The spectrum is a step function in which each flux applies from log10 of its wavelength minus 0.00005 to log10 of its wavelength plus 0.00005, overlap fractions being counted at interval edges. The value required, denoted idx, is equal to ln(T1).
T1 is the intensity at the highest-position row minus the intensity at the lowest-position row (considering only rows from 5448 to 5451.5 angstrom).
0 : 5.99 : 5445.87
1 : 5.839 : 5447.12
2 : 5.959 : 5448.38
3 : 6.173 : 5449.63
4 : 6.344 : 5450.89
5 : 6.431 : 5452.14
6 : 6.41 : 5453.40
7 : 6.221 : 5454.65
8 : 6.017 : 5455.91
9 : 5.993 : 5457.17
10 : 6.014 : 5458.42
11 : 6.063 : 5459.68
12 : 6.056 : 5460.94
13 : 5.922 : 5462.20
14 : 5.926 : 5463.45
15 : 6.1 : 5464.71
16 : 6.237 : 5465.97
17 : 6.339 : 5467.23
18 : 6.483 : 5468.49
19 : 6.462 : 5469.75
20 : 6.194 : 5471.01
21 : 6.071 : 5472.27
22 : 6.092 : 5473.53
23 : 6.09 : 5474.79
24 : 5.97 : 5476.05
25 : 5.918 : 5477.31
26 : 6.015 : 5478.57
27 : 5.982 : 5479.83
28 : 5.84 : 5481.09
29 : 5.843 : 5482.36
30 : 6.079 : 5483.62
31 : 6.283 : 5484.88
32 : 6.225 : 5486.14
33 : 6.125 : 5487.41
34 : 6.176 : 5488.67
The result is -1.0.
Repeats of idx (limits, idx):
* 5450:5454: -2.7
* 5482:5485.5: -0.8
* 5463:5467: -1.2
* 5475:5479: -3.1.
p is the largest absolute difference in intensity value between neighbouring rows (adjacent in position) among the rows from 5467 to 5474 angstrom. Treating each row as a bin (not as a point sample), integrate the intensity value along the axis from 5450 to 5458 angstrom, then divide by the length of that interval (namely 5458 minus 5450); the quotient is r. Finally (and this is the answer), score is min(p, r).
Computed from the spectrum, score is 0.27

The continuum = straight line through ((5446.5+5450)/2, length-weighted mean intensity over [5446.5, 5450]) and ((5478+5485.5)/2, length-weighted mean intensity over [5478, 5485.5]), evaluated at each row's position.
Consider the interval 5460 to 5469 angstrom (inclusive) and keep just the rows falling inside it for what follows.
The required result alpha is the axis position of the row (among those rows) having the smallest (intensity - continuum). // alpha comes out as 5462.20 angstrom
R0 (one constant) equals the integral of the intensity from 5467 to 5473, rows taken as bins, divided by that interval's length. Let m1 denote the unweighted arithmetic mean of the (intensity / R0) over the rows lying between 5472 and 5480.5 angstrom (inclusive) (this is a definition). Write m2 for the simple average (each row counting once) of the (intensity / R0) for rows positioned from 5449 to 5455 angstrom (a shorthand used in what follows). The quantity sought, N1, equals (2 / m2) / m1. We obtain 2.09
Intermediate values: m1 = 0.96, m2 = 1.002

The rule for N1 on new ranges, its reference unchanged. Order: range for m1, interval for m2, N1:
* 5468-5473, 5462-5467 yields 2.08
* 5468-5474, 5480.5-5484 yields 2.14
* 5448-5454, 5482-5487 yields 2.08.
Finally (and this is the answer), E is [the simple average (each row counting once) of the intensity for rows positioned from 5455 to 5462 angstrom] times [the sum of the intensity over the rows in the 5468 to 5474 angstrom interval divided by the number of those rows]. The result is 37.7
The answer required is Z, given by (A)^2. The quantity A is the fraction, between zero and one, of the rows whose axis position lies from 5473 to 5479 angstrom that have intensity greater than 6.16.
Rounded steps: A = 0.0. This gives 0.00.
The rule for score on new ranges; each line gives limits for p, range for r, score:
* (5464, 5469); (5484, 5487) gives 0.14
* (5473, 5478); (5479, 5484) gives 0.12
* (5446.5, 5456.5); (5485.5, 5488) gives 0.21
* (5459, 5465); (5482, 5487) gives 0.17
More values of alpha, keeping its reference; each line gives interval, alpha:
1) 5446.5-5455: 5447.12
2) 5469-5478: 5477.31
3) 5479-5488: 5481.09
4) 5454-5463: 5462.20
